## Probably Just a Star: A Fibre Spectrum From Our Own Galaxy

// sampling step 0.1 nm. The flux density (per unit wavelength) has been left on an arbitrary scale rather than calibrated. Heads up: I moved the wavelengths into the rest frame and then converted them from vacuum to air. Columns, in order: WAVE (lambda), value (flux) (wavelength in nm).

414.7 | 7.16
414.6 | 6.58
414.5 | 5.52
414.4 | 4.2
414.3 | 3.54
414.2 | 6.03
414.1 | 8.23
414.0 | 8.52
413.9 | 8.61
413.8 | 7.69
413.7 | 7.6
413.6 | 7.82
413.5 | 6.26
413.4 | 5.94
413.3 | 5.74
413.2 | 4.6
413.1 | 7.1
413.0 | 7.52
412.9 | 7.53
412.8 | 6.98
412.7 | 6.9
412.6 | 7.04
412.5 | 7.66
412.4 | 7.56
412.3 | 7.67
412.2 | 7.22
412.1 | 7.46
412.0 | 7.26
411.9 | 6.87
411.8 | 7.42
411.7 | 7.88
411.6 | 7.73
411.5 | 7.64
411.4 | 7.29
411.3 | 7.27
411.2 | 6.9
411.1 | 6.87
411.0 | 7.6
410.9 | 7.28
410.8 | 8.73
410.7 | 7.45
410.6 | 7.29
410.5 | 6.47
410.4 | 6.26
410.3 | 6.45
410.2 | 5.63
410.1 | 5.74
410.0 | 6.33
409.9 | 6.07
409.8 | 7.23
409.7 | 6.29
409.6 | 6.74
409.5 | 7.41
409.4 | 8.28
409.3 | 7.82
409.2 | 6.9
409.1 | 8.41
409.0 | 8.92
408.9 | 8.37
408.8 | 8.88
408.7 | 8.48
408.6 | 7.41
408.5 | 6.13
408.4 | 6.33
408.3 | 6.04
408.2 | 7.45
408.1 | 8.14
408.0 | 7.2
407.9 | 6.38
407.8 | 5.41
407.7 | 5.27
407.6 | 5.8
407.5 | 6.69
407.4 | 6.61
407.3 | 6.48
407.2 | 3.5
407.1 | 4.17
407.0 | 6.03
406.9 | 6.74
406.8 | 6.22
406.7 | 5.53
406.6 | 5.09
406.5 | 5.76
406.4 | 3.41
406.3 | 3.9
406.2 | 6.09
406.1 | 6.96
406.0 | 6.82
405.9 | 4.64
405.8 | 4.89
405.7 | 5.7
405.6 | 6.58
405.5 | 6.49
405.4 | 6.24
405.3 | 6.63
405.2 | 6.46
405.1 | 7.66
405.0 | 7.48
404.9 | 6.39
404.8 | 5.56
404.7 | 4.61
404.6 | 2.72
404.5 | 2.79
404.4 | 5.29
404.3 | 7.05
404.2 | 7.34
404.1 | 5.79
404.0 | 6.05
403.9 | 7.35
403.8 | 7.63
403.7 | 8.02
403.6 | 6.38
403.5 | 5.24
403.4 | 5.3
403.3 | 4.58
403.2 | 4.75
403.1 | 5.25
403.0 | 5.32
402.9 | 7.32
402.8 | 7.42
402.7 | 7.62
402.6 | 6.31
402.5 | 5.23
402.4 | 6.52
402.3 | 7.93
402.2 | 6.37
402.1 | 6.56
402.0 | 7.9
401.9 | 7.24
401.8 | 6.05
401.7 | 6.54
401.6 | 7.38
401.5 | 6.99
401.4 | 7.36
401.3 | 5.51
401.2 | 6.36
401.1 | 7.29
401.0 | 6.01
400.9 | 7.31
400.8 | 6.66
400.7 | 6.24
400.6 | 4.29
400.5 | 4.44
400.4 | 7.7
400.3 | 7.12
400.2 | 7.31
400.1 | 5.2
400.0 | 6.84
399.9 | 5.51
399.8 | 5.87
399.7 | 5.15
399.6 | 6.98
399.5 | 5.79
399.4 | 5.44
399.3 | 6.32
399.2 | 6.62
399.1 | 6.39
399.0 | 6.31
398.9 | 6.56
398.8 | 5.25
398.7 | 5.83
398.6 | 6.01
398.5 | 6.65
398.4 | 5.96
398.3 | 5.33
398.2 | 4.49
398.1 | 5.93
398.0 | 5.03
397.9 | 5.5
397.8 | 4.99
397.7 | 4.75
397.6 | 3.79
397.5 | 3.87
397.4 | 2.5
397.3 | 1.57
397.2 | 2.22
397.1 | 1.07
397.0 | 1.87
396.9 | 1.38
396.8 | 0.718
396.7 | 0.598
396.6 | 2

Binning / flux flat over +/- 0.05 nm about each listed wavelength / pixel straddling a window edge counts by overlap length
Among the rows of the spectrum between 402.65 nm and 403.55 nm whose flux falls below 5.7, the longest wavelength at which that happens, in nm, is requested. 403.5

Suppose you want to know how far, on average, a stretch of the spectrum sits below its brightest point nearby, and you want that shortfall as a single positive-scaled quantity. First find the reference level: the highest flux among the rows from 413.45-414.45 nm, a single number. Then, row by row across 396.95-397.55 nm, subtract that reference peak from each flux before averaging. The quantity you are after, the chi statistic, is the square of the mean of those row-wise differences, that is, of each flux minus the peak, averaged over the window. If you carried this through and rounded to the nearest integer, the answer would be 41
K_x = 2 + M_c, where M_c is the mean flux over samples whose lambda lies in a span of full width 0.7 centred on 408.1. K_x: 8.7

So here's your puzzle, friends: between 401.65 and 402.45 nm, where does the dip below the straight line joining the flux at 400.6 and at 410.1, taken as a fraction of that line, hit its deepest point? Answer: 401.8 nm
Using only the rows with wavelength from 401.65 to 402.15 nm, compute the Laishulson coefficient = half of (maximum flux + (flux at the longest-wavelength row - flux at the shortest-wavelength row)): 3.96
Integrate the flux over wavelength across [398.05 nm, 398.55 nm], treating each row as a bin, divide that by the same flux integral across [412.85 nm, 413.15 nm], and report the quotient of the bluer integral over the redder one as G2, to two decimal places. 1.28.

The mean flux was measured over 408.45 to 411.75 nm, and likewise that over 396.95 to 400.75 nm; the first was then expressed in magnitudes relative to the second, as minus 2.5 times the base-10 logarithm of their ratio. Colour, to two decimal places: -0.36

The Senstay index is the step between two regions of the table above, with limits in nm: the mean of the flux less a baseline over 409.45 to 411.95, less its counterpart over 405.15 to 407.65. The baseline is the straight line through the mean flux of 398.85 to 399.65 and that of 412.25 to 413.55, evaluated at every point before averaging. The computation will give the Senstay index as 1.1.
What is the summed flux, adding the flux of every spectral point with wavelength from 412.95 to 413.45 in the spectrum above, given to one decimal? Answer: 30.9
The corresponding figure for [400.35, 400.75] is 22.7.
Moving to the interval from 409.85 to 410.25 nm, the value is 23.8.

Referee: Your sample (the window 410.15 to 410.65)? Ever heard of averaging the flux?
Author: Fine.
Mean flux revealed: 6.4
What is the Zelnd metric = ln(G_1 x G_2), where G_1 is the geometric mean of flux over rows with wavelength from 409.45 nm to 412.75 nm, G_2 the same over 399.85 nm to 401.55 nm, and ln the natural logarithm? 3.79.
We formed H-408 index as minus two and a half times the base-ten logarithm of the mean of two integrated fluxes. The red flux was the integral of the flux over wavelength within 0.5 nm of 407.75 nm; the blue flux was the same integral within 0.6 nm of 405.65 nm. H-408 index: -2.12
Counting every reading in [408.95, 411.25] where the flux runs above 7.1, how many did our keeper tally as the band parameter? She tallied 11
